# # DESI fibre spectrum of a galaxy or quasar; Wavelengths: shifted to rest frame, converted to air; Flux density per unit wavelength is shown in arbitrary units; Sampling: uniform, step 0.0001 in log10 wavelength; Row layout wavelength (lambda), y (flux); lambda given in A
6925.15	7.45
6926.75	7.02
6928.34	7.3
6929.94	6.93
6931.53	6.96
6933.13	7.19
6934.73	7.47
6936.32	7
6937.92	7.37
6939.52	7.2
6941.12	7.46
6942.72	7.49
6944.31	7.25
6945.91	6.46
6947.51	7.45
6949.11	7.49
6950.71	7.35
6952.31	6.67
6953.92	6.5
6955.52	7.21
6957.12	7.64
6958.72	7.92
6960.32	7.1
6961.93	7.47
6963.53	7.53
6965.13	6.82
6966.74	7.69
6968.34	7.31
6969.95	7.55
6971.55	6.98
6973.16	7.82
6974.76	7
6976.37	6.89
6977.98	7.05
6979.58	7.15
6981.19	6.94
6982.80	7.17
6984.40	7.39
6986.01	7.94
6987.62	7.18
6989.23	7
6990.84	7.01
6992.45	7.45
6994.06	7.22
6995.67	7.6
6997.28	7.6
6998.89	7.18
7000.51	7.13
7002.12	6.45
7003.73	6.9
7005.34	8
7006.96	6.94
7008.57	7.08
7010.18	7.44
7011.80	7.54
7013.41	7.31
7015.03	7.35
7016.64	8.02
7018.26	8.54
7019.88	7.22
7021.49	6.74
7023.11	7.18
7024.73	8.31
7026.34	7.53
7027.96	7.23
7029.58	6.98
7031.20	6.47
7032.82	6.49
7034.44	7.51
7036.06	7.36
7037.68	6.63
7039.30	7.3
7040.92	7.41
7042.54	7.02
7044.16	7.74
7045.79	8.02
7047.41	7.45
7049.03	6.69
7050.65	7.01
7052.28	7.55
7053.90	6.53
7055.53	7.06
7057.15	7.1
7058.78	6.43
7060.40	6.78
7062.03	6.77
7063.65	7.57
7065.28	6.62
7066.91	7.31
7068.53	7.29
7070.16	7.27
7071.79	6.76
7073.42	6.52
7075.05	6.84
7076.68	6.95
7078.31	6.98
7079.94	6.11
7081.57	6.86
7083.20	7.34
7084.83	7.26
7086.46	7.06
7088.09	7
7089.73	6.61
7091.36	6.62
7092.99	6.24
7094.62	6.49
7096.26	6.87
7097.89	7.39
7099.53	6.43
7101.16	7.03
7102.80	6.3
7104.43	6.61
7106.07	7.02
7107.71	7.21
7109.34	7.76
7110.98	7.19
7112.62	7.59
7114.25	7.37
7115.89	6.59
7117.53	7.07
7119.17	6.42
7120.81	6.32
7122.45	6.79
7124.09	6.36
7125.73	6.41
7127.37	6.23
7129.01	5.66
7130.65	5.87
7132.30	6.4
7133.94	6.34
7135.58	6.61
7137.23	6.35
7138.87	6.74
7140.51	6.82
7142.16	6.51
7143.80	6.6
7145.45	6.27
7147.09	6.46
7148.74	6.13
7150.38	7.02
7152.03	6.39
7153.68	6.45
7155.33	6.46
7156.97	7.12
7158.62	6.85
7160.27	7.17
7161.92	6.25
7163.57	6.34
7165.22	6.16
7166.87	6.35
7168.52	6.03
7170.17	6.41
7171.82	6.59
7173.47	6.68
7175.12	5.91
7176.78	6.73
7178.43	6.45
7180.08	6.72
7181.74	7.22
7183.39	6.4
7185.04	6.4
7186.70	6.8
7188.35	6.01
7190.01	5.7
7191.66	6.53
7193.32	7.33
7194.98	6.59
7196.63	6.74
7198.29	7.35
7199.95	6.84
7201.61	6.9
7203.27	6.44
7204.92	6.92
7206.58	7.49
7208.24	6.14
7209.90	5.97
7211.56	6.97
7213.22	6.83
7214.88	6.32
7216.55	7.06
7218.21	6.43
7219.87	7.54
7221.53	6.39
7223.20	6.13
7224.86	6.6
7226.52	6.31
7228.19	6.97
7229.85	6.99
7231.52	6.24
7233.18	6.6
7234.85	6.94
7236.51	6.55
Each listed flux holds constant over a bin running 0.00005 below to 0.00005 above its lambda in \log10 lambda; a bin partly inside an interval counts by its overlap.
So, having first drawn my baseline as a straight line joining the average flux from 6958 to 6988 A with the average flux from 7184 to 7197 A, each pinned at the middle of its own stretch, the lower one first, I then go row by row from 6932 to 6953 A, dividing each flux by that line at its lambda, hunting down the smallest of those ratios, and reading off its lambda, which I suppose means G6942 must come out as 6945.91 A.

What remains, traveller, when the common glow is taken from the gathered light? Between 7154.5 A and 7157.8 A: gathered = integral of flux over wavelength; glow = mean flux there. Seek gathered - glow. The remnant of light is 15.6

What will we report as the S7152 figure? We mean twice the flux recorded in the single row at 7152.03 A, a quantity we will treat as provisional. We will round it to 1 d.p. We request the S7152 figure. 12.8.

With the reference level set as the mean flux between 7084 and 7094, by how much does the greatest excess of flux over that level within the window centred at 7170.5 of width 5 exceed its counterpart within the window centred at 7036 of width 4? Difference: -0.9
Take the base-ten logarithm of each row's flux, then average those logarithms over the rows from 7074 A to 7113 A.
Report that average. 0.838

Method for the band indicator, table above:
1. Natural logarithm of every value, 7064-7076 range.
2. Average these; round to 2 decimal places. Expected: 1.94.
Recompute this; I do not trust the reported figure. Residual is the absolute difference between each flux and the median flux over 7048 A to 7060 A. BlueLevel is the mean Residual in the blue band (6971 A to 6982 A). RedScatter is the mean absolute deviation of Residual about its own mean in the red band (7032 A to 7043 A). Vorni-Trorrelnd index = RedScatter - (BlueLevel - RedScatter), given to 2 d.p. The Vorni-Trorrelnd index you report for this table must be 0.05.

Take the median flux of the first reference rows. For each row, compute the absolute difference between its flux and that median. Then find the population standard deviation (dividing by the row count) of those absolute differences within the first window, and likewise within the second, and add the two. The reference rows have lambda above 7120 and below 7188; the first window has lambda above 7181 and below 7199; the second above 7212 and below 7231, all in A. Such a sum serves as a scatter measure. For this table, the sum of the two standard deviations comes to 0.66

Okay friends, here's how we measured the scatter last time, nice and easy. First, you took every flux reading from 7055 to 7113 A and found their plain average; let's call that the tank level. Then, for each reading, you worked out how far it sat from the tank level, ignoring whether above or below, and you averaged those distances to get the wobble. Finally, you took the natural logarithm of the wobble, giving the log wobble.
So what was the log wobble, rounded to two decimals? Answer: -1.13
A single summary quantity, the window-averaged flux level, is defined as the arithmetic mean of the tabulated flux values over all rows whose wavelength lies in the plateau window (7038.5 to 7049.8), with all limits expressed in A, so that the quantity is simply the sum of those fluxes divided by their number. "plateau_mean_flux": 7.4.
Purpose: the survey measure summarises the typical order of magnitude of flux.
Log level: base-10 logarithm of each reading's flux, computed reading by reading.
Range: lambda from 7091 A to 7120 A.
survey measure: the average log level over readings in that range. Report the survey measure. 0.838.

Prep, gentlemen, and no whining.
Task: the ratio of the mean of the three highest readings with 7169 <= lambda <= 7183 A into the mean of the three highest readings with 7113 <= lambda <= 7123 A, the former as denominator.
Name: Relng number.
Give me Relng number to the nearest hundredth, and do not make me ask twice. 1.03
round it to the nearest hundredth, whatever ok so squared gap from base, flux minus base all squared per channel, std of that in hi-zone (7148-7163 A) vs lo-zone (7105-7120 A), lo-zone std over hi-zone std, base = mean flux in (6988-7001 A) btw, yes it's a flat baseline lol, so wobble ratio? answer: 0.53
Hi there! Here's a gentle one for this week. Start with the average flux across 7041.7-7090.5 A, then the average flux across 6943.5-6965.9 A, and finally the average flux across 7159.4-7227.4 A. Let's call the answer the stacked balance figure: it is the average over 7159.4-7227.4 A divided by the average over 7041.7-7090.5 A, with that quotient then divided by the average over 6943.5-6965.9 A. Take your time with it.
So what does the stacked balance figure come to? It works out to 0.130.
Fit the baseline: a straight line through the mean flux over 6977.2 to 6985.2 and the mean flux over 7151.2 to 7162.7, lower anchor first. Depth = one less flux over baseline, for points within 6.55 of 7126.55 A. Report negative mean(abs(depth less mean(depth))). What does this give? -0.037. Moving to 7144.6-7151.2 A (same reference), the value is -0.042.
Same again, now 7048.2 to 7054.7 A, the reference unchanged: -0.048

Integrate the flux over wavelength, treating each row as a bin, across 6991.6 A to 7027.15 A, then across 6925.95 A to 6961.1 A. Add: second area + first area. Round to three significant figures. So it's 516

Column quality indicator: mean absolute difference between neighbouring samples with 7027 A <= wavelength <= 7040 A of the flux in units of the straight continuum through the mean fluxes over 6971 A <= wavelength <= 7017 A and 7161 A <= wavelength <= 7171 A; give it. 0.068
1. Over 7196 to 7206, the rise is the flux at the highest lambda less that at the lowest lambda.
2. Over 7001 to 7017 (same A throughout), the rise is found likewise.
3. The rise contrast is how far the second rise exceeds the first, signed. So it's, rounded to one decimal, 1.4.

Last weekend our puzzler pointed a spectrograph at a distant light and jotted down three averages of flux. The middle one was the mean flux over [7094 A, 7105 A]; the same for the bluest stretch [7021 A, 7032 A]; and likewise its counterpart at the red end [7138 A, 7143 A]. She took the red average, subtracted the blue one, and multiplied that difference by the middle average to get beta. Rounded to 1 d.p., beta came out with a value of -3.5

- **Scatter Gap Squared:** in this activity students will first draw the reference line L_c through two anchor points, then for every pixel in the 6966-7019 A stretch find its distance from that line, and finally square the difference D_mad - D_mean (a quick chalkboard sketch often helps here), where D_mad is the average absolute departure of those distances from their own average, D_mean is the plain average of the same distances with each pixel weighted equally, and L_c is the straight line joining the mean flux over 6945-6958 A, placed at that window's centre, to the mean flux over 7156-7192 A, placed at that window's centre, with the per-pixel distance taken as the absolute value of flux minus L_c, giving 0.010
